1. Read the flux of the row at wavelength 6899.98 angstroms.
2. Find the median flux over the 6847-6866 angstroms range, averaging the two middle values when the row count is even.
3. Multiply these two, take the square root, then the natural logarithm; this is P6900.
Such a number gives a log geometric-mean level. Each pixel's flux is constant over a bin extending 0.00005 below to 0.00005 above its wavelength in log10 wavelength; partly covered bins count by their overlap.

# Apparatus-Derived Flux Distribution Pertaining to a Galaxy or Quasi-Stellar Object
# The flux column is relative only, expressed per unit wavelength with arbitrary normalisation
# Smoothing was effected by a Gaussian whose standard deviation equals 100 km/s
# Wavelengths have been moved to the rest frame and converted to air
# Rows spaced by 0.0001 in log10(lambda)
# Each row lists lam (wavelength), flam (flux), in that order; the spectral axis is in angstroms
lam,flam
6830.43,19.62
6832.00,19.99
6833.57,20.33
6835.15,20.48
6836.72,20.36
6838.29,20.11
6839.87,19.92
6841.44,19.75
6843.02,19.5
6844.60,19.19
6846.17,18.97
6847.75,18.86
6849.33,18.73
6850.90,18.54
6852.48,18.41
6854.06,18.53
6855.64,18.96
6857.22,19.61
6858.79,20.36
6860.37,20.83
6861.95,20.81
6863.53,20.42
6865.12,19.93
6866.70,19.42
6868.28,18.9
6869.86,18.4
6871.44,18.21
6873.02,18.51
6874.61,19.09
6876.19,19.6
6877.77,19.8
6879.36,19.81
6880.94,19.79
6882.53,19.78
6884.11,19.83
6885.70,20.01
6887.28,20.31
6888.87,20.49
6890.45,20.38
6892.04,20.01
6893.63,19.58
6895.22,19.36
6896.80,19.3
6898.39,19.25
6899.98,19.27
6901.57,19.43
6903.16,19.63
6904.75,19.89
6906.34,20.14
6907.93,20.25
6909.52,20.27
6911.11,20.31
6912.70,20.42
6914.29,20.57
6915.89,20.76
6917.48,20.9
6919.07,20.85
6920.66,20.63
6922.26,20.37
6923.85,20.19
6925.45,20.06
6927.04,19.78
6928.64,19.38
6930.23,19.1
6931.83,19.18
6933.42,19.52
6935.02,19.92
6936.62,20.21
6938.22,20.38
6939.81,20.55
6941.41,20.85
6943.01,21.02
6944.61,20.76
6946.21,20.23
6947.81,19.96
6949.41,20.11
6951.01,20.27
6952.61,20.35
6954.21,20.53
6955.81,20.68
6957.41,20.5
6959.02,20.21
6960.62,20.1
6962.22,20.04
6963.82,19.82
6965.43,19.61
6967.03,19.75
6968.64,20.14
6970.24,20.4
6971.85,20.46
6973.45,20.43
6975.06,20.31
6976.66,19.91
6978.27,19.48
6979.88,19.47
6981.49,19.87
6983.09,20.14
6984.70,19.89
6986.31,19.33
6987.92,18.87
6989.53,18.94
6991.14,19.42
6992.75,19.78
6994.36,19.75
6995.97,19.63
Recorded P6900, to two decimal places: 2.96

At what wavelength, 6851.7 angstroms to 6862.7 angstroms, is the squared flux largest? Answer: 6860.37 angstroms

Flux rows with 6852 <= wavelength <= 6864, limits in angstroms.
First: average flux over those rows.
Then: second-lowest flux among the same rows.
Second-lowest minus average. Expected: -1.2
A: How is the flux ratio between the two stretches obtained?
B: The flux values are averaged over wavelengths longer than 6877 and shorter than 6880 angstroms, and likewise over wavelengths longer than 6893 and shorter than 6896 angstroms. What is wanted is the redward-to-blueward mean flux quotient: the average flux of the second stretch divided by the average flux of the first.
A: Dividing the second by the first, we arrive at 0.98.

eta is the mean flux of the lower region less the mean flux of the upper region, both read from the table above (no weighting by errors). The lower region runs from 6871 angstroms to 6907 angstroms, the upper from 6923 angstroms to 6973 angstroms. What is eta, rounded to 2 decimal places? -0.50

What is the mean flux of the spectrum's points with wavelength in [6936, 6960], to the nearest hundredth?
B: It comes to 20.44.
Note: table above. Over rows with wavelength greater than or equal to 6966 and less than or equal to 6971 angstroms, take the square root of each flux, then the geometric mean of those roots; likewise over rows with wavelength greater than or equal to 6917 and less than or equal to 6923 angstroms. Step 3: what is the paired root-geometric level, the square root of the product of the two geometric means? 4.52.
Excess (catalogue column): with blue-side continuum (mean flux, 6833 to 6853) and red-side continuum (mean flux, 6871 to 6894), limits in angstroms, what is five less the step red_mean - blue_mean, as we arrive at 4.8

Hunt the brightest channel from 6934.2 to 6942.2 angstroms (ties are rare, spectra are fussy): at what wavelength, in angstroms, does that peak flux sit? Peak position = 6941.41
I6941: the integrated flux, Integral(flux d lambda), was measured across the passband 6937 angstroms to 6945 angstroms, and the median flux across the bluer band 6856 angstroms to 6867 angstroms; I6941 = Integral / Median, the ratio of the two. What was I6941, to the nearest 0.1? 8.1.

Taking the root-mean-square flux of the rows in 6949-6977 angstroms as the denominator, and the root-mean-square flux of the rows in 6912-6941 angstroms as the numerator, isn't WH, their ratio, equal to 0.998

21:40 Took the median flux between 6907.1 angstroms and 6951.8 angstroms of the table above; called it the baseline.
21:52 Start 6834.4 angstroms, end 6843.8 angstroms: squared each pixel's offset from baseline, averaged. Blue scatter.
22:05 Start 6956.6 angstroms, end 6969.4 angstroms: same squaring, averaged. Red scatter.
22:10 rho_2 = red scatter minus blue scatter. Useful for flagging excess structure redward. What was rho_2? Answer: 0.0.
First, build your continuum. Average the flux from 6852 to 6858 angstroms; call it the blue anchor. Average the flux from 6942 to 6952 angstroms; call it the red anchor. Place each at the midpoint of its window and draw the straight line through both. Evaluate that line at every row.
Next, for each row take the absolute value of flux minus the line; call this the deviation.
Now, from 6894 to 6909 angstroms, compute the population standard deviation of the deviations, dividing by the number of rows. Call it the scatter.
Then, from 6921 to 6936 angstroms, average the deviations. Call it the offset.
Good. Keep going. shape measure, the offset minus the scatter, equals 0.37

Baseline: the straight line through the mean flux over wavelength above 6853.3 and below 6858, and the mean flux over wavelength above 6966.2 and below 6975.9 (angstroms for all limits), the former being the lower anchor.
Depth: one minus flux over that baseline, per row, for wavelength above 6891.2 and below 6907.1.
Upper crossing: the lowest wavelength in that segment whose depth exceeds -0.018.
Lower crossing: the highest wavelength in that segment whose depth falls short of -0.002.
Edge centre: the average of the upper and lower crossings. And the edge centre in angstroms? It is 6900.0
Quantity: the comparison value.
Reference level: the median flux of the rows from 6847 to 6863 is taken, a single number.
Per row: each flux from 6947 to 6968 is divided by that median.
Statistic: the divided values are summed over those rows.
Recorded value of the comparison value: 14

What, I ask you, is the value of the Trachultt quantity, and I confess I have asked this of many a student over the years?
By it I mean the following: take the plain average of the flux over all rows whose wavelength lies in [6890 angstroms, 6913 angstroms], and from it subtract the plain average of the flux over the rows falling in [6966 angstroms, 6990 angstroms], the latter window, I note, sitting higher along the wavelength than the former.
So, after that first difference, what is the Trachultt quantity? 0.0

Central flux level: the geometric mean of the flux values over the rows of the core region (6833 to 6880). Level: 19.5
